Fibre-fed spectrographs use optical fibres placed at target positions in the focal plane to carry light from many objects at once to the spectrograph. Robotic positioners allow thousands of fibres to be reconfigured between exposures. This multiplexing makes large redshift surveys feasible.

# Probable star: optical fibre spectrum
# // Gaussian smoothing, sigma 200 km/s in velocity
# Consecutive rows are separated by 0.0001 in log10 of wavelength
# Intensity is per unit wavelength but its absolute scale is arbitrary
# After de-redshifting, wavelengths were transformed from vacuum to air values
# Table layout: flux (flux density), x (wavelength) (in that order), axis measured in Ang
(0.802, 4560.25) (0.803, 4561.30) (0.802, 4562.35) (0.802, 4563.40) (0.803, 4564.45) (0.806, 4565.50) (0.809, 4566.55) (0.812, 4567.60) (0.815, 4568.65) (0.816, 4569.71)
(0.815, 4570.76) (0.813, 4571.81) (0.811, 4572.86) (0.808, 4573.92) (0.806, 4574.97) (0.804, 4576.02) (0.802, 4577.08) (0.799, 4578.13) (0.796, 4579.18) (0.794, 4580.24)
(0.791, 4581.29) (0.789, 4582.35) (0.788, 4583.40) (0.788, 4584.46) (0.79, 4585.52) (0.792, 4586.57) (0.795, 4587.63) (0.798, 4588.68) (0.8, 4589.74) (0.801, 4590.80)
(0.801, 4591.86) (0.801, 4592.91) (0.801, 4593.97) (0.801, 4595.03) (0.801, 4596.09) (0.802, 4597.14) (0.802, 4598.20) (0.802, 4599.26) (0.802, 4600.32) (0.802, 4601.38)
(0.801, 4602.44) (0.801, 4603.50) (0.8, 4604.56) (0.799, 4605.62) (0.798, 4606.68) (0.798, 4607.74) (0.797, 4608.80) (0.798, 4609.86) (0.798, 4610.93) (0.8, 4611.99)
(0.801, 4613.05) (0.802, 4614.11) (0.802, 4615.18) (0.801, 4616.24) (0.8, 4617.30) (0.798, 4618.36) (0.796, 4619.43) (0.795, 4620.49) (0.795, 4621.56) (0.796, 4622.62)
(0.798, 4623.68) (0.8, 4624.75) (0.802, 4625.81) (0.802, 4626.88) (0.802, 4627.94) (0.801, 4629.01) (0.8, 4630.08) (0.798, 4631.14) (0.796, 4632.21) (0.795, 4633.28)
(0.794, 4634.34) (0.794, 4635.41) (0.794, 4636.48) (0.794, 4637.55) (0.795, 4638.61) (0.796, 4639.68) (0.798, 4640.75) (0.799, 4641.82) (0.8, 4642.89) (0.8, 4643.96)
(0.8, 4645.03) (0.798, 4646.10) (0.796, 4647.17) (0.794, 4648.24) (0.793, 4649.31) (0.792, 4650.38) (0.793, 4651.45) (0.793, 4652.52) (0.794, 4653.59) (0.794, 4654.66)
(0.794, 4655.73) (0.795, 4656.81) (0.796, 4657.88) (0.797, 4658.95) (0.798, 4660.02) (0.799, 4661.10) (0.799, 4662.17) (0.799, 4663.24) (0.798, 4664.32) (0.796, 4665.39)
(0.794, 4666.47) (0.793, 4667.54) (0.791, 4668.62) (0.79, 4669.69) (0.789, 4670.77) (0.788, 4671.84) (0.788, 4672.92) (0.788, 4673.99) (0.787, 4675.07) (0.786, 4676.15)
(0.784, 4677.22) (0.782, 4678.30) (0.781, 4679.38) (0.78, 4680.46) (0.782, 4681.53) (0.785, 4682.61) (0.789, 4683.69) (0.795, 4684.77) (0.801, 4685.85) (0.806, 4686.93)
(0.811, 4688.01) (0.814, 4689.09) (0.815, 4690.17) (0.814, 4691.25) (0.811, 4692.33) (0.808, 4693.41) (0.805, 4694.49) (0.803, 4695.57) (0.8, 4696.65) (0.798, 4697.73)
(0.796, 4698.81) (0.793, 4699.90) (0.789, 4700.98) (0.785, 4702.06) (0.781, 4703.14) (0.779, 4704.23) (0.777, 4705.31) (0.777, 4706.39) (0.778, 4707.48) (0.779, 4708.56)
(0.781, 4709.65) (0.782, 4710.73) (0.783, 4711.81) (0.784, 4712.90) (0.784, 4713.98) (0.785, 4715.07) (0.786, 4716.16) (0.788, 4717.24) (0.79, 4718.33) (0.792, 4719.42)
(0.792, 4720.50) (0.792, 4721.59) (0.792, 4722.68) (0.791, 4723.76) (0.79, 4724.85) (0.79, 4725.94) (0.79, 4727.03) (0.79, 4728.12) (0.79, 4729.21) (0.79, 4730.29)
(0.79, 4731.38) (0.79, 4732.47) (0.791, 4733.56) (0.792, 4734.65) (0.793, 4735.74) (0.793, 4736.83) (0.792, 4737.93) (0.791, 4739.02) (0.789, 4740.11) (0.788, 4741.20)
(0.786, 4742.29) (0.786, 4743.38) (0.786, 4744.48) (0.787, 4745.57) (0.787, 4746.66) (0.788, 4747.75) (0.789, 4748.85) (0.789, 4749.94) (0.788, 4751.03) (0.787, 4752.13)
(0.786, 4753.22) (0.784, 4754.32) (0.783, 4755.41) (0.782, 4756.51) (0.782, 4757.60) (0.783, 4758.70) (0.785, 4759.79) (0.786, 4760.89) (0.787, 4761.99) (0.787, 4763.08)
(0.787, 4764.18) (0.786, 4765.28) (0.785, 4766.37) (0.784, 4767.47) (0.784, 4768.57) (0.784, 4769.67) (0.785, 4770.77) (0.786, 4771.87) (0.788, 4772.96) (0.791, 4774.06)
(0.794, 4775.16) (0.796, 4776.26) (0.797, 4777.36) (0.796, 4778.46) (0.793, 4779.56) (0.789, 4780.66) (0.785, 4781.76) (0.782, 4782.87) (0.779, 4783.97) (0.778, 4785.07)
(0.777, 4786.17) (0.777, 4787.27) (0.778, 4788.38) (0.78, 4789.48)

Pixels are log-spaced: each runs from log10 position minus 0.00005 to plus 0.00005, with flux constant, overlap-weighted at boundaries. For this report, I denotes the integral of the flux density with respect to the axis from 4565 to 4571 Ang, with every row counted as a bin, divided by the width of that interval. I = 0.812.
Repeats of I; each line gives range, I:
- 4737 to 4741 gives 0.790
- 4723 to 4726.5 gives 0.791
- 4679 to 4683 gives 0.783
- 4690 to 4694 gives 0.812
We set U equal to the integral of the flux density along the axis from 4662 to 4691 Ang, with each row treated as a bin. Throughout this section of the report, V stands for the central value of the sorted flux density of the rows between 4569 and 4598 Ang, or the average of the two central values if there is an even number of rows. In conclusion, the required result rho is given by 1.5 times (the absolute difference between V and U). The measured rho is 33.3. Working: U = 23.00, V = 0.8010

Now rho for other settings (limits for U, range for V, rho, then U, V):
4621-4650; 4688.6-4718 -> 33.5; 23.12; 0.7860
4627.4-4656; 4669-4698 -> 33.0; 22.78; 0.7900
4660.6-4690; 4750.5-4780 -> 33.8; 23.30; 0.7860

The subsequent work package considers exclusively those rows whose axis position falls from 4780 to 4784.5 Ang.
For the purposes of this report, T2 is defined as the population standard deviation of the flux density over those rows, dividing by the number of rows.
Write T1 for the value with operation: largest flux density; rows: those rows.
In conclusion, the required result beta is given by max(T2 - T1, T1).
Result 0.789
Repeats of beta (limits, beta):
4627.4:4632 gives 0.802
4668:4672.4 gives 0.791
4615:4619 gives 0.802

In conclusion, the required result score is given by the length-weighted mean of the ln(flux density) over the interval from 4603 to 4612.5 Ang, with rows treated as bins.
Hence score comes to -0.225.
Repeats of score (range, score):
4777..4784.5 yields -0.237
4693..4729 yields -0.237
